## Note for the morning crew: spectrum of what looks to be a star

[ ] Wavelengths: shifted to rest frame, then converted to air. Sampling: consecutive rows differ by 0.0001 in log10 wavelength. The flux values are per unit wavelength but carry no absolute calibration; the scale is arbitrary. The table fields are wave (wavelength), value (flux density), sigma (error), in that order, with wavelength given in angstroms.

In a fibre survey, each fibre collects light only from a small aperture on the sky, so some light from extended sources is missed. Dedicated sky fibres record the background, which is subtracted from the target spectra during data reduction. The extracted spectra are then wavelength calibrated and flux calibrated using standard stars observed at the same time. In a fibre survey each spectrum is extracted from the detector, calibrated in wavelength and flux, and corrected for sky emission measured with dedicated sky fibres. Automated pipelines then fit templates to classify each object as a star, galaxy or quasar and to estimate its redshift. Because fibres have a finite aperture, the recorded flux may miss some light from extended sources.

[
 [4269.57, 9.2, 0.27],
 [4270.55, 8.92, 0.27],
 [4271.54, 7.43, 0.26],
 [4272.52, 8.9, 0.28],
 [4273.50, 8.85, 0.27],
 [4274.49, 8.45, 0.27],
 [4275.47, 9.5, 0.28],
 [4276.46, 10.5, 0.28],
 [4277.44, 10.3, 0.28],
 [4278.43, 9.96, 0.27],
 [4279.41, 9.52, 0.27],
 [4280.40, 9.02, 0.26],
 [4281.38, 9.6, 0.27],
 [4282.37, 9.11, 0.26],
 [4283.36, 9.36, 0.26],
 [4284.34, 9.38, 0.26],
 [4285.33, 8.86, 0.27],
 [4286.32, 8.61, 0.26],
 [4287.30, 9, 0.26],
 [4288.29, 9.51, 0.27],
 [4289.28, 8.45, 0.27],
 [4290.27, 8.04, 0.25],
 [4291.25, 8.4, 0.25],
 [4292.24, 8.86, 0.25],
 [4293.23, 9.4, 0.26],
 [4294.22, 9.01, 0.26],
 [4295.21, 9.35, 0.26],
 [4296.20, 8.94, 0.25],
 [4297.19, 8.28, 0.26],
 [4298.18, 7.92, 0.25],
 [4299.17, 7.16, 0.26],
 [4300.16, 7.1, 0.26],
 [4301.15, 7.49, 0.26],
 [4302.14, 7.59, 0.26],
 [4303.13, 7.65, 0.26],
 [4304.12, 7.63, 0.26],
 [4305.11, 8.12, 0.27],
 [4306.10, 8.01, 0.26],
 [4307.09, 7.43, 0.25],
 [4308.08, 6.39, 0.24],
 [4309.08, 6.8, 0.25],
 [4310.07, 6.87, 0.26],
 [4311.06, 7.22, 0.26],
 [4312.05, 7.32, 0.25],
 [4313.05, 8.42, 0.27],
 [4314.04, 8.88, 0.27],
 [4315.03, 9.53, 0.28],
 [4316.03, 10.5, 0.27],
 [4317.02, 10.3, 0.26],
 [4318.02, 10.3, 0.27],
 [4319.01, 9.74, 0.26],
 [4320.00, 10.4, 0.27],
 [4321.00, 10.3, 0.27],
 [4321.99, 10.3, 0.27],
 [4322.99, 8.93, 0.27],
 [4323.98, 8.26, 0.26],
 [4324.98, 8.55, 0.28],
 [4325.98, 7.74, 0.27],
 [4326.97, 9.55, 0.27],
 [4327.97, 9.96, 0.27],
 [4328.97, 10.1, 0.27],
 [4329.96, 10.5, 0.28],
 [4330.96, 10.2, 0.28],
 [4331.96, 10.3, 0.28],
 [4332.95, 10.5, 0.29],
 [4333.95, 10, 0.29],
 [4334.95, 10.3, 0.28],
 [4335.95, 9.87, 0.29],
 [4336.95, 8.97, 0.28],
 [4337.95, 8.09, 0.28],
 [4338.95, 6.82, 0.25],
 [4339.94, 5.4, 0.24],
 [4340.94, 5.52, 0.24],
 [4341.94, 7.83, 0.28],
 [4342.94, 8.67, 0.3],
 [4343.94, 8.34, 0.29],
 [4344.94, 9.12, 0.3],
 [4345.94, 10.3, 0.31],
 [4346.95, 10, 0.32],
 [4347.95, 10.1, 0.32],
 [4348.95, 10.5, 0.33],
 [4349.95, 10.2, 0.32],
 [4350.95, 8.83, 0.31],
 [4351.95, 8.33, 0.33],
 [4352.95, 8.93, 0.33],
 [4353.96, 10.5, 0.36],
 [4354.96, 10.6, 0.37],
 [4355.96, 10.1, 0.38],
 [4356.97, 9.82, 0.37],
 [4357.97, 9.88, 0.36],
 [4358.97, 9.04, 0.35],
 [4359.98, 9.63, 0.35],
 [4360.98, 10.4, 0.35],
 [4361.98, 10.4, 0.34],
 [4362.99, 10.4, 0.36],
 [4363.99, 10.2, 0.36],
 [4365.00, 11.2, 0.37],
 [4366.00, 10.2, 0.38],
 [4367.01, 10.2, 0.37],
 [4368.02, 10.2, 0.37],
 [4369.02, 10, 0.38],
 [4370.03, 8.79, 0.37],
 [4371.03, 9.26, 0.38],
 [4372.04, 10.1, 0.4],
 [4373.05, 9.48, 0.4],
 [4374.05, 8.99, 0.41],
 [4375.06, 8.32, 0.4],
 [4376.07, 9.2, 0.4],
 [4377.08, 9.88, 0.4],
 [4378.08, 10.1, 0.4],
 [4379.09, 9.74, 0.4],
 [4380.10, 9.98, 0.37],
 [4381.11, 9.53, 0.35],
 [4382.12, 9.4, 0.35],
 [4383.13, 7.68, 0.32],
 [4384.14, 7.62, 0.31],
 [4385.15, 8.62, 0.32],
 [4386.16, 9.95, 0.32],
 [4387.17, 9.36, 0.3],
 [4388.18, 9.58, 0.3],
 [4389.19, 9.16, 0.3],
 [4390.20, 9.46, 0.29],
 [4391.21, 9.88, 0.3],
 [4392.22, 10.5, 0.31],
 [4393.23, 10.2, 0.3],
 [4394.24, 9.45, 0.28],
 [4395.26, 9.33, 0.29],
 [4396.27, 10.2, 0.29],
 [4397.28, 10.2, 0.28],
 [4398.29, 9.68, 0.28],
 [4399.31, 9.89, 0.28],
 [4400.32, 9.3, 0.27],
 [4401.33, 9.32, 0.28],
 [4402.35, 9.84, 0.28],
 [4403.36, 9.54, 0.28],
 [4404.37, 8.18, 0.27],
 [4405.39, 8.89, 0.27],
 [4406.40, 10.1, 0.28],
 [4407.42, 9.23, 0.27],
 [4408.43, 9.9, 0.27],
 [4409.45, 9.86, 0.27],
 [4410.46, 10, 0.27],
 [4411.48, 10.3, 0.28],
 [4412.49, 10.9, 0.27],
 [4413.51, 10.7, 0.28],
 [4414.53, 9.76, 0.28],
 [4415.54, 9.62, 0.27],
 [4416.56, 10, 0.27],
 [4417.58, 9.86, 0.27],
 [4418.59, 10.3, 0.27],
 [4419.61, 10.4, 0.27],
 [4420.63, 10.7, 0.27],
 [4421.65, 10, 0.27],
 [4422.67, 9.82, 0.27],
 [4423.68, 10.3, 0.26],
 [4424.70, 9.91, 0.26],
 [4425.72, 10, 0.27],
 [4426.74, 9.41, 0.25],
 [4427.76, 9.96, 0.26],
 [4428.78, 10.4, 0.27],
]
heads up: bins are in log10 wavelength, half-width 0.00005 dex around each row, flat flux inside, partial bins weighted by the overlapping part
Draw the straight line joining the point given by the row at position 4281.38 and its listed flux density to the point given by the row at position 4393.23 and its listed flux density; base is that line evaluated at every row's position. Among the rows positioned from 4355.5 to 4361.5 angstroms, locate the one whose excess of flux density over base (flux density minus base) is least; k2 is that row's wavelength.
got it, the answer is 4358.97 angstroms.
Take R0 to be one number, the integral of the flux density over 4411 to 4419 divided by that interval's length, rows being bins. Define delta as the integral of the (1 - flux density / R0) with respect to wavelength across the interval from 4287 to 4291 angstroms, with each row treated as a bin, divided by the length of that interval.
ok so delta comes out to 0.14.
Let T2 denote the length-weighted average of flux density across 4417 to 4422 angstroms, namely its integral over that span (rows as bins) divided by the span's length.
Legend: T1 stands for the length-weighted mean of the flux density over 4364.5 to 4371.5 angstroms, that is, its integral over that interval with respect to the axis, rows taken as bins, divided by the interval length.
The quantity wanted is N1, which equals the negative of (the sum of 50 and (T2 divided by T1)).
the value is -51.03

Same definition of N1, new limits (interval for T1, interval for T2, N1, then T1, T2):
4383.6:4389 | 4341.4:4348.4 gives -51.01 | 9.0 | 9.2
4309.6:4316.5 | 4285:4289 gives -51.07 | 8.4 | 9.0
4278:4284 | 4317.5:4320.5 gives -51.08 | 9.4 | 10.1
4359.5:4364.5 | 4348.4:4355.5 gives -50.95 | 10.2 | 9.7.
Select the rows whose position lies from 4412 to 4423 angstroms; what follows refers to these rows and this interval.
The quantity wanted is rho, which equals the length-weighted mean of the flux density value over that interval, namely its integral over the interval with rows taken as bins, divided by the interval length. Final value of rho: 10.2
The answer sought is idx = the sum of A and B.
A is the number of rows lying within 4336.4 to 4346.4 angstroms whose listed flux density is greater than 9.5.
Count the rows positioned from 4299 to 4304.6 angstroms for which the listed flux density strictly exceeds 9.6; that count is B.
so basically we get 1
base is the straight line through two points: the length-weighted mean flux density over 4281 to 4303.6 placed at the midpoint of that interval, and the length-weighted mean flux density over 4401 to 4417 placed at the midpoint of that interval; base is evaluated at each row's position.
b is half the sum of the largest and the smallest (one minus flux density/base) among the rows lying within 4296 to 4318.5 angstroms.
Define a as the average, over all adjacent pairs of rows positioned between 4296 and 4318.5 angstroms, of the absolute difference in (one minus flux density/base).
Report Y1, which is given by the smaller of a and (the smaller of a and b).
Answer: 0.037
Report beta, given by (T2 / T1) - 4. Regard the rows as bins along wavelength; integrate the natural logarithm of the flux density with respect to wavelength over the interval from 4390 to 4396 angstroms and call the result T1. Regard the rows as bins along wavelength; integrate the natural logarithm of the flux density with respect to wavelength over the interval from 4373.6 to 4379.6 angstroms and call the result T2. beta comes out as -3.02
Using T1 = 13.7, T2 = 13.4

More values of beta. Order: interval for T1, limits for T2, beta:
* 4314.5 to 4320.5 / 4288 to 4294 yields -3.06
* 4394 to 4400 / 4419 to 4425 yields -2.98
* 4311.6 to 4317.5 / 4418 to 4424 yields -2.93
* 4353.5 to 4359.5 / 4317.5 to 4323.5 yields -3.00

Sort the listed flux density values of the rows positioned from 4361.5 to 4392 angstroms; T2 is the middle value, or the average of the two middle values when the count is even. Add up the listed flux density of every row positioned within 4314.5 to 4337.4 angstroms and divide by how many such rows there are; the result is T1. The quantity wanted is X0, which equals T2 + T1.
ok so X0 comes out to 19.4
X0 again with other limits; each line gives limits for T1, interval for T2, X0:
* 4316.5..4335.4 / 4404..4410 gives 19.3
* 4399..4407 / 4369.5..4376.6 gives 18.6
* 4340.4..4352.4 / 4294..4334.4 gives 17.9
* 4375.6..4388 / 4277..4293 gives 18.3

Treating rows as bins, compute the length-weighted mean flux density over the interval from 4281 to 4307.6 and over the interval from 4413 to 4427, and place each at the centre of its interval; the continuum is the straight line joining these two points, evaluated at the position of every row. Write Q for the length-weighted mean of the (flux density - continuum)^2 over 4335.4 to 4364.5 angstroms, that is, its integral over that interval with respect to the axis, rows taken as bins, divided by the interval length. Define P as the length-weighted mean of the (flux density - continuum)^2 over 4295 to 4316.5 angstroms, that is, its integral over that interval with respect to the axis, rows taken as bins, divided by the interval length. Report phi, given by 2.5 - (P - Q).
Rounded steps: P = 1.4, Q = 1.7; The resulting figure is 2.86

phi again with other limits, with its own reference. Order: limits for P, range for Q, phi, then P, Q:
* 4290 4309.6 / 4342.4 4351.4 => 2.21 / 1.1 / 0.8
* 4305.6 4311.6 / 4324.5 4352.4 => 1.98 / 2.6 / 2.0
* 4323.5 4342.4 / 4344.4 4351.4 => 0.75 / 2.6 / 0.9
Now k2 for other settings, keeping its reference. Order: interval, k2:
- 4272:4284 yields 4274.49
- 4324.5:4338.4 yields 4325.98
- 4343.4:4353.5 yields 4351.95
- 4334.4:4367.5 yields 4339.94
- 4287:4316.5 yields 4308.08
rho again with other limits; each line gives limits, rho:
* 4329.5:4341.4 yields 8.9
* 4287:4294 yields 8.8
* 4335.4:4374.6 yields 9.4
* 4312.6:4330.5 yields 9.6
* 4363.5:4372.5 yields 10.0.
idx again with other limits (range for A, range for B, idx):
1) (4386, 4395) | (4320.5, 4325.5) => 7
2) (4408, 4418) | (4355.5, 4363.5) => 17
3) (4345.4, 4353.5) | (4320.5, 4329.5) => 9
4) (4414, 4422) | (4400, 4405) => 9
